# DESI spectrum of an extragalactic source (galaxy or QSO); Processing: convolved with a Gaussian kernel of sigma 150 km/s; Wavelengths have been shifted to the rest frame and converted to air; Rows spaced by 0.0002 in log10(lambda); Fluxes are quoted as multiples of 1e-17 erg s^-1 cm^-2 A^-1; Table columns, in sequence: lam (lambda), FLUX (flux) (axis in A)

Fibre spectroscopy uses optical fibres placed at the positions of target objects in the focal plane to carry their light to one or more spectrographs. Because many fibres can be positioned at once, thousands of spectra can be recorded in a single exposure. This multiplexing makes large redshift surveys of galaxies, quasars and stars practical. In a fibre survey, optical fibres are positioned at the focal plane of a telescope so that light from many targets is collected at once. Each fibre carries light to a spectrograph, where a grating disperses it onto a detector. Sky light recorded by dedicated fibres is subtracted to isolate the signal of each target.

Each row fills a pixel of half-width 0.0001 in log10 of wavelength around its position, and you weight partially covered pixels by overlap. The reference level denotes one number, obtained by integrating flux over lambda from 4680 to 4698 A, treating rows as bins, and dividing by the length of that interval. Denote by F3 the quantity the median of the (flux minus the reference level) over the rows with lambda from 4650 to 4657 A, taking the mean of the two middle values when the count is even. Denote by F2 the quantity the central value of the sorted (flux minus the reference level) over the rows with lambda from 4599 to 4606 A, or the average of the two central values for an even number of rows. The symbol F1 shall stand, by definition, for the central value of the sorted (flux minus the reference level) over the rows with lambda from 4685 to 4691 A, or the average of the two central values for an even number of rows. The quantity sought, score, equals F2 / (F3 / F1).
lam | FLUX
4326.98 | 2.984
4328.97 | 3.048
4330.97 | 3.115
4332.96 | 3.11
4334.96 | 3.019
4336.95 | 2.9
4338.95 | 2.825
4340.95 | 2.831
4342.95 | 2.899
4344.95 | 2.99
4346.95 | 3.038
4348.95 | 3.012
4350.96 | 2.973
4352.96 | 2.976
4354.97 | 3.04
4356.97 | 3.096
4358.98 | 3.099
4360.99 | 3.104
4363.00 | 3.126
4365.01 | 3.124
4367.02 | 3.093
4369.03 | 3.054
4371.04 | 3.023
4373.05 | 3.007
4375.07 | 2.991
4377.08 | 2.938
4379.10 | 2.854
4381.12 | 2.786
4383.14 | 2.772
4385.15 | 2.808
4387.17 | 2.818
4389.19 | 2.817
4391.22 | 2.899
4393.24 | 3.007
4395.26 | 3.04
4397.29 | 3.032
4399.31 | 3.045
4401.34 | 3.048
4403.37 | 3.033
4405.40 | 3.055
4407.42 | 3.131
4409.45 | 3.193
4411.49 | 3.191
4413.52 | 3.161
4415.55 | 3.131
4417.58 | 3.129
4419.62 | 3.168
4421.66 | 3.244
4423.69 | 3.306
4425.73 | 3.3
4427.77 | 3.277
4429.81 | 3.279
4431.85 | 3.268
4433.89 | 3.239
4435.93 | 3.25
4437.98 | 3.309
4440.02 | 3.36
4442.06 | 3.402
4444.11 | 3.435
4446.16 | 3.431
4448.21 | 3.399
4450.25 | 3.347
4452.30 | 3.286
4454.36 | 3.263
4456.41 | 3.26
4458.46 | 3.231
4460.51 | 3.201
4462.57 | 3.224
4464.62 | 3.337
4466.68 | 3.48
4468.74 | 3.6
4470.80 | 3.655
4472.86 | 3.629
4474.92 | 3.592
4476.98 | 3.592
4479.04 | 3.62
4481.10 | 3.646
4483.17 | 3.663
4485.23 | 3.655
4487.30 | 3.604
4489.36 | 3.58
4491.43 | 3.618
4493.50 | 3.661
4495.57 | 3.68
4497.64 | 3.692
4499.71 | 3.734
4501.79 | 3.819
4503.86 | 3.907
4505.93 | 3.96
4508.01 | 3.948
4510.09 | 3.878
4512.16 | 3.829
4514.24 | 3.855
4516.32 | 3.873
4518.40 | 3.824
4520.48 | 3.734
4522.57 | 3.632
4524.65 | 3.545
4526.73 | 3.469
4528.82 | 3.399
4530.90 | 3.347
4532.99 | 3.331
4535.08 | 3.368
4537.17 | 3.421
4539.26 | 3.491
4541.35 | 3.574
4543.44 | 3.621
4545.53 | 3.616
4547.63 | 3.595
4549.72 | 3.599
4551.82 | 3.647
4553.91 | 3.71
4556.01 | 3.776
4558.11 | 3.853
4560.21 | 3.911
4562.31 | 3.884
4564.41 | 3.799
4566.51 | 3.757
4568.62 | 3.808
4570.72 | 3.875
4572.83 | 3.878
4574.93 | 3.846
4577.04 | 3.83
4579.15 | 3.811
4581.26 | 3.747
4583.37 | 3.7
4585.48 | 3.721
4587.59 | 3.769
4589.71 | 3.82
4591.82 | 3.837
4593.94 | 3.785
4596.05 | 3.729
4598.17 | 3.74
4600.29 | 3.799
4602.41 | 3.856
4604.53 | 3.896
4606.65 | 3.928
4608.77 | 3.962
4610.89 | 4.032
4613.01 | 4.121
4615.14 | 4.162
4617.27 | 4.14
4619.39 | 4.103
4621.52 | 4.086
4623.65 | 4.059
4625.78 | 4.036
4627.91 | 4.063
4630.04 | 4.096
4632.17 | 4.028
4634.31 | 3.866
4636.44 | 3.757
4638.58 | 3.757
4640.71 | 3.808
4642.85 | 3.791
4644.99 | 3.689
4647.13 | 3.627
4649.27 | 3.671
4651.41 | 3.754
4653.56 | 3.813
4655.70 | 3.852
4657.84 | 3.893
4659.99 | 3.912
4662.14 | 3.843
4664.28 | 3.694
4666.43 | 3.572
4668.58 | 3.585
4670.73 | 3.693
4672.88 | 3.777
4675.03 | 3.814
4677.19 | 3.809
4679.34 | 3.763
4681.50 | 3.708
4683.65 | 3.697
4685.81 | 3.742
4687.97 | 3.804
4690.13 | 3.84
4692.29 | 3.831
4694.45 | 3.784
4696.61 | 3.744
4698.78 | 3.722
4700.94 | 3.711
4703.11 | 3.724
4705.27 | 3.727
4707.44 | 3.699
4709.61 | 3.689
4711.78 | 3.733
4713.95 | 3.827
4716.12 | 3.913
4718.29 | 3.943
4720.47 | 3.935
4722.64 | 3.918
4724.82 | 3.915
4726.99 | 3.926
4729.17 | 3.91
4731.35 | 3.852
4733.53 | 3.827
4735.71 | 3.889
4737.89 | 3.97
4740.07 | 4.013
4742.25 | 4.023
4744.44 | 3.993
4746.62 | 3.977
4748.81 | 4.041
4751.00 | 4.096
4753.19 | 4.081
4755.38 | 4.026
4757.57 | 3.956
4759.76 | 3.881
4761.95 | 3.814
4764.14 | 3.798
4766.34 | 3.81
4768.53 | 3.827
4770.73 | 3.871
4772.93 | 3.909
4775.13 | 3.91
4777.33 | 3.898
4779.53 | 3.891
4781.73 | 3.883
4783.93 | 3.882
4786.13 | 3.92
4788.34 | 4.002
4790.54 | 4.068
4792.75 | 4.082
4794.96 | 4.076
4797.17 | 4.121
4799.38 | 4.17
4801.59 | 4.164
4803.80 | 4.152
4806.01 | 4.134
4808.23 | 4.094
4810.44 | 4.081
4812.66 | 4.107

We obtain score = 0.07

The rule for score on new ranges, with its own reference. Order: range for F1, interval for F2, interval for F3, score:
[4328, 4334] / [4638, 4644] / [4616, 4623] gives -0.05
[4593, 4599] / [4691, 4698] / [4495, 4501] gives 0.01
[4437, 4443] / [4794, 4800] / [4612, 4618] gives -0.39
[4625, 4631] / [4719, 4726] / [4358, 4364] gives -0.07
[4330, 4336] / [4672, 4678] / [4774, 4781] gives -0.21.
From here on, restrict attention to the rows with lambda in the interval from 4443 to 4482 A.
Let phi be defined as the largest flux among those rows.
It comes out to 3.655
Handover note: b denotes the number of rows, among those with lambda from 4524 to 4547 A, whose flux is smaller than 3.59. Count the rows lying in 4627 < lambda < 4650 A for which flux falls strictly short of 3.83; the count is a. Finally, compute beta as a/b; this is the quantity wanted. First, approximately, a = 7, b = 9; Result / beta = 0.8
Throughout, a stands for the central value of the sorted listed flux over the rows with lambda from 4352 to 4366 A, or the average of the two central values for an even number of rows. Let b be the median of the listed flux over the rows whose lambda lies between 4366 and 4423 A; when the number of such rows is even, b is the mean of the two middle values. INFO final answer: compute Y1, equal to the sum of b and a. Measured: 6.14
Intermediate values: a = 3.1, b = 3.04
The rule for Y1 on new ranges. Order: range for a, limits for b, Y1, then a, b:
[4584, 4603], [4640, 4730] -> 7.57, 3.8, 3.78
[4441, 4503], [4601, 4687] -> 7.42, 3.6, 3.83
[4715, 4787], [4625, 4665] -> 7.73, 3.9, 3.81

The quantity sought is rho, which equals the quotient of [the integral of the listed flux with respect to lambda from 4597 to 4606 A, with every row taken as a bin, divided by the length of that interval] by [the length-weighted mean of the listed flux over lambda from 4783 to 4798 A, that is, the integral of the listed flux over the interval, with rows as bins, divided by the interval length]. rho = 0.95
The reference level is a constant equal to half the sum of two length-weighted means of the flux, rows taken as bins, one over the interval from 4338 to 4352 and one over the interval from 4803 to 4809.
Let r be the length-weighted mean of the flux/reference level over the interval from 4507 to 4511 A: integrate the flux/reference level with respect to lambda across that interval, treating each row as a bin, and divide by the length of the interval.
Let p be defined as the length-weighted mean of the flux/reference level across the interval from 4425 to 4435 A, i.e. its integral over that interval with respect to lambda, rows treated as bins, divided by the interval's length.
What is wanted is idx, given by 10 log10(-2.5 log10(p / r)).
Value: -7.1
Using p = 0.93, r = 1.11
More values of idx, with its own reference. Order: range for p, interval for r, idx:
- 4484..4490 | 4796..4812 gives -8.5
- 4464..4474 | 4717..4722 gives -9.5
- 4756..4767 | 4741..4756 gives -13.3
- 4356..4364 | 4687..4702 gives -6.7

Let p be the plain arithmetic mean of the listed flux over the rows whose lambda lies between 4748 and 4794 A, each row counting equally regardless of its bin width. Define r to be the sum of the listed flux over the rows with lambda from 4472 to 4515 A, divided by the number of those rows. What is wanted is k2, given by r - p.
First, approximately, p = 3.94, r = 3.72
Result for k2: -0.21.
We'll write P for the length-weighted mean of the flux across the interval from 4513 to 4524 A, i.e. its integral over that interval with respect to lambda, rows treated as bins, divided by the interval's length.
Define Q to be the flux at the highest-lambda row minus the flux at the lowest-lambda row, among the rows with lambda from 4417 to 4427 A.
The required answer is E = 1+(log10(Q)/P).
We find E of 0.80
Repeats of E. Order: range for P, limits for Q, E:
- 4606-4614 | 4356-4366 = 0.61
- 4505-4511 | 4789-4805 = 0.73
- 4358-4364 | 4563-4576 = 0.57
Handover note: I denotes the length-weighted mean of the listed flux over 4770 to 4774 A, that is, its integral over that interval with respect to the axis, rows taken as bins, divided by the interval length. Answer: 3.9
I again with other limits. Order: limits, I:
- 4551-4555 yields 3.7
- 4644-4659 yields 3.8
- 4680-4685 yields 3.7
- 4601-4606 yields 3.9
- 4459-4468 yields 3.3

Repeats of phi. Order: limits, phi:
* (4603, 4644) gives 4.162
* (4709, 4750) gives 4.041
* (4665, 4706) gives 3.84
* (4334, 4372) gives 3.126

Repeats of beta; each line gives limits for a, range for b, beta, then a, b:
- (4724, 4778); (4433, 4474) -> 0.3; 5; 17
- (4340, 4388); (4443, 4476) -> 2.0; 24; 12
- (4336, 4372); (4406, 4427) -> 1.8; 18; 10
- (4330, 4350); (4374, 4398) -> 0.8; 10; 12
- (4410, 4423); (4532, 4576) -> 1.2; 6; 5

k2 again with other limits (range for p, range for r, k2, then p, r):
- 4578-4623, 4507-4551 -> -0.28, 3.89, 3.62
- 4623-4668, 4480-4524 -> -0.09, 3.84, 3.75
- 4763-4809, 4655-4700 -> -0.22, 3.98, 3.77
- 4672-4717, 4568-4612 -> 0.06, 3.76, 3.83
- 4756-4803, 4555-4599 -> -0.15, 3.95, 3.80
